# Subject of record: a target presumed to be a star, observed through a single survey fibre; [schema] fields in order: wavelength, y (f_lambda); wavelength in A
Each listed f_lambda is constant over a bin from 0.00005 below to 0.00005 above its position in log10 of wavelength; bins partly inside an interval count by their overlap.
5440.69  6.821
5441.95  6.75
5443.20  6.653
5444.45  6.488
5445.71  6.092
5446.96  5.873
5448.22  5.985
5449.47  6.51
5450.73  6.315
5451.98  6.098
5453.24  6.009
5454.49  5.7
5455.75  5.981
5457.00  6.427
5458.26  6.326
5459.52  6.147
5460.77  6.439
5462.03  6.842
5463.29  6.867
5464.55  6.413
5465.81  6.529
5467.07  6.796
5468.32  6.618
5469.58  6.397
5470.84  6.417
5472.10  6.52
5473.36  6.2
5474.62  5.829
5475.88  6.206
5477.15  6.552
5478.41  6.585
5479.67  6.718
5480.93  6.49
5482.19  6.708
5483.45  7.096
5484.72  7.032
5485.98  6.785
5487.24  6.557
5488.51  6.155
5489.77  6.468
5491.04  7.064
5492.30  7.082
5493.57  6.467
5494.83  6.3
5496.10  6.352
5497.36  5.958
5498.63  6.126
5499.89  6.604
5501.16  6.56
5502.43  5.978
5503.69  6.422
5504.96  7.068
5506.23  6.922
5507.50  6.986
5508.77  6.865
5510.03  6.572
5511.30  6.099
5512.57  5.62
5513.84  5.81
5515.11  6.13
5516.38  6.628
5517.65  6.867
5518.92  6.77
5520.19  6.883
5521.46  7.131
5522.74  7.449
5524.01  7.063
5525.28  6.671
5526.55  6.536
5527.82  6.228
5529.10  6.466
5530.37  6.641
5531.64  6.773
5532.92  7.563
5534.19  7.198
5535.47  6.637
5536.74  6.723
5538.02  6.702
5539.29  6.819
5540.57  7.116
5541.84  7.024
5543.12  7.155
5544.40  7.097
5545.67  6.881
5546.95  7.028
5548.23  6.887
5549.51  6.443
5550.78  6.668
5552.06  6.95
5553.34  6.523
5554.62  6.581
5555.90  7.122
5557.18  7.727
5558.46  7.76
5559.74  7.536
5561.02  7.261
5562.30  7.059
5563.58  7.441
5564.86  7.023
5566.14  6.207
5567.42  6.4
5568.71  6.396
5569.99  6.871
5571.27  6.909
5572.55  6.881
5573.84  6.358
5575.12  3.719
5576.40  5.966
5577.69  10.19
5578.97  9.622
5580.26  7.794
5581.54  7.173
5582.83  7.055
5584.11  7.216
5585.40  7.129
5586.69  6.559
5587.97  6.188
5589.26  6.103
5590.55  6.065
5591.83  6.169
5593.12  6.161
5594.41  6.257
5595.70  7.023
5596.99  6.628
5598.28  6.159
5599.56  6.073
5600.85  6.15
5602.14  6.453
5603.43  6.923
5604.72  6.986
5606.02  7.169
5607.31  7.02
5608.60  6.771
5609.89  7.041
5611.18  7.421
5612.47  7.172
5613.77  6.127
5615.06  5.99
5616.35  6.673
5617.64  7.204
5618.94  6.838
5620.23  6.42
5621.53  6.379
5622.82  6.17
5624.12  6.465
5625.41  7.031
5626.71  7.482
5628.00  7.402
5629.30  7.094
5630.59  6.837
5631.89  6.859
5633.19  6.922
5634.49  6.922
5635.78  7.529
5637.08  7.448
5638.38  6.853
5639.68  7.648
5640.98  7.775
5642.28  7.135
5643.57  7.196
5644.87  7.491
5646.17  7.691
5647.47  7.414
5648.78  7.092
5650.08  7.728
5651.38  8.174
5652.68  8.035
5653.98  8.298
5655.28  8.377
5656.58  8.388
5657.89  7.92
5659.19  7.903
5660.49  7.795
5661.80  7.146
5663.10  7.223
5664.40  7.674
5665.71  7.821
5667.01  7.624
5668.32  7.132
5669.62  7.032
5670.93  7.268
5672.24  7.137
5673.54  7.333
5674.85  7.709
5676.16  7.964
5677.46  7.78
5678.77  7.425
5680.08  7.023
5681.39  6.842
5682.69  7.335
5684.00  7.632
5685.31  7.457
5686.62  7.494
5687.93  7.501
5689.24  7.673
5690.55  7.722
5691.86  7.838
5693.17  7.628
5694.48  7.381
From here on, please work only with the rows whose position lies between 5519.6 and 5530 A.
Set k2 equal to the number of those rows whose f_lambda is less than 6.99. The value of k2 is 5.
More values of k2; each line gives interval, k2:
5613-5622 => 6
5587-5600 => 9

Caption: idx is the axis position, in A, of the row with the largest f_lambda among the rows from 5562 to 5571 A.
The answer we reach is 5563.58 A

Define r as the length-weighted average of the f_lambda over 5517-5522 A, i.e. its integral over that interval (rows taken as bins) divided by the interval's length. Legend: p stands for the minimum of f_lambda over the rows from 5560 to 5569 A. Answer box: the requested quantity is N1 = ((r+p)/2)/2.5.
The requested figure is 2.62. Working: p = 6.207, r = 6.91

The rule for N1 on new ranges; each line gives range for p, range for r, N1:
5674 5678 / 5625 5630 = 2.99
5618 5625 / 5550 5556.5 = 2.59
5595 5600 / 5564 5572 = 2.55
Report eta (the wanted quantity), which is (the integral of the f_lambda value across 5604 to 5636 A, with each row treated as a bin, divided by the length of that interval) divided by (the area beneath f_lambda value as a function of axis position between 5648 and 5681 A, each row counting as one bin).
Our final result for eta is 0.027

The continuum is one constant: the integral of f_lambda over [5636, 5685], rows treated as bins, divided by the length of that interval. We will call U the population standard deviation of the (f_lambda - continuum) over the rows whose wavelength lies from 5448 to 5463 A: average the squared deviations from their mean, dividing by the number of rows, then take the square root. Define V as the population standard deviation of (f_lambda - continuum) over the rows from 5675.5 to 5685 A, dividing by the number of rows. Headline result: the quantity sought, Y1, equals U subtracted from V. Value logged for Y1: 0.08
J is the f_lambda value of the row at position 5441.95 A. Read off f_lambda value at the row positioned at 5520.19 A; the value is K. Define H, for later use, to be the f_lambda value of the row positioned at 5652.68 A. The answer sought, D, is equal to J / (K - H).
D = -6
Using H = 8.035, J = 6.75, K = 6.883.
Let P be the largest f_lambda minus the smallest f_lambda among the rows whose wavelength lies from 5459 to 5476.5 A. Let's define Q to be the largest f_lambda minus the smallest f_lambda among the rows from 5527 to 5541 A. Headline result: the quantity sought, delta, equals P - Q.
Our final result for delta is -0.3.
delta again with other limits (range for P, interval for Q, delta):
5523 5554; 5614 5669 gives -1.1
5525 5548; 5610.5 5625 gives -0.1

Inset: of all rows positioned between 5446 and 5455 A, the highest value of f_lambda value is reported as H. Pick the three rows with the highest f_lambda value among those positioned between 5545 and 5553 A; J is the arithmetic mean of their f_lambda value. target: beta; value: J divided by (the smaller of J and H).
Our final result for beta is 1.07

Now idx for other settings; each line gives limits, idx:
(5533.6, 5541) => 5534.19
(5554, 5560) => 5558.46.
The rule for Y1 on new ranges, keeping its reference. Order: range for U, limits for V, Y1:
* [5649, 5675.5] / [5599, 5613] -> -0.02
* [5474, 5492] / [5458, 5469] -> -0.11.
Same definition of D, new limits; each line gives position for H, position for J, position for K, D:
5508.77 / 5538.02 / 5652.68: 6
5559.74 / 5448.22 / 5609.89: -12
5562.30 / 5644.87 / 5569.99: -40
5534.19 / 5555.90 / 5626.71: 25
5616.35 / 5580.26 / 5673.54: 12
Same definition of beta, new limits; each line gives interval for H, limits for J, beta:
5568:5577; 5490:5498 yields 1.00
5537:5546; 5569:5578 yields 1.12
